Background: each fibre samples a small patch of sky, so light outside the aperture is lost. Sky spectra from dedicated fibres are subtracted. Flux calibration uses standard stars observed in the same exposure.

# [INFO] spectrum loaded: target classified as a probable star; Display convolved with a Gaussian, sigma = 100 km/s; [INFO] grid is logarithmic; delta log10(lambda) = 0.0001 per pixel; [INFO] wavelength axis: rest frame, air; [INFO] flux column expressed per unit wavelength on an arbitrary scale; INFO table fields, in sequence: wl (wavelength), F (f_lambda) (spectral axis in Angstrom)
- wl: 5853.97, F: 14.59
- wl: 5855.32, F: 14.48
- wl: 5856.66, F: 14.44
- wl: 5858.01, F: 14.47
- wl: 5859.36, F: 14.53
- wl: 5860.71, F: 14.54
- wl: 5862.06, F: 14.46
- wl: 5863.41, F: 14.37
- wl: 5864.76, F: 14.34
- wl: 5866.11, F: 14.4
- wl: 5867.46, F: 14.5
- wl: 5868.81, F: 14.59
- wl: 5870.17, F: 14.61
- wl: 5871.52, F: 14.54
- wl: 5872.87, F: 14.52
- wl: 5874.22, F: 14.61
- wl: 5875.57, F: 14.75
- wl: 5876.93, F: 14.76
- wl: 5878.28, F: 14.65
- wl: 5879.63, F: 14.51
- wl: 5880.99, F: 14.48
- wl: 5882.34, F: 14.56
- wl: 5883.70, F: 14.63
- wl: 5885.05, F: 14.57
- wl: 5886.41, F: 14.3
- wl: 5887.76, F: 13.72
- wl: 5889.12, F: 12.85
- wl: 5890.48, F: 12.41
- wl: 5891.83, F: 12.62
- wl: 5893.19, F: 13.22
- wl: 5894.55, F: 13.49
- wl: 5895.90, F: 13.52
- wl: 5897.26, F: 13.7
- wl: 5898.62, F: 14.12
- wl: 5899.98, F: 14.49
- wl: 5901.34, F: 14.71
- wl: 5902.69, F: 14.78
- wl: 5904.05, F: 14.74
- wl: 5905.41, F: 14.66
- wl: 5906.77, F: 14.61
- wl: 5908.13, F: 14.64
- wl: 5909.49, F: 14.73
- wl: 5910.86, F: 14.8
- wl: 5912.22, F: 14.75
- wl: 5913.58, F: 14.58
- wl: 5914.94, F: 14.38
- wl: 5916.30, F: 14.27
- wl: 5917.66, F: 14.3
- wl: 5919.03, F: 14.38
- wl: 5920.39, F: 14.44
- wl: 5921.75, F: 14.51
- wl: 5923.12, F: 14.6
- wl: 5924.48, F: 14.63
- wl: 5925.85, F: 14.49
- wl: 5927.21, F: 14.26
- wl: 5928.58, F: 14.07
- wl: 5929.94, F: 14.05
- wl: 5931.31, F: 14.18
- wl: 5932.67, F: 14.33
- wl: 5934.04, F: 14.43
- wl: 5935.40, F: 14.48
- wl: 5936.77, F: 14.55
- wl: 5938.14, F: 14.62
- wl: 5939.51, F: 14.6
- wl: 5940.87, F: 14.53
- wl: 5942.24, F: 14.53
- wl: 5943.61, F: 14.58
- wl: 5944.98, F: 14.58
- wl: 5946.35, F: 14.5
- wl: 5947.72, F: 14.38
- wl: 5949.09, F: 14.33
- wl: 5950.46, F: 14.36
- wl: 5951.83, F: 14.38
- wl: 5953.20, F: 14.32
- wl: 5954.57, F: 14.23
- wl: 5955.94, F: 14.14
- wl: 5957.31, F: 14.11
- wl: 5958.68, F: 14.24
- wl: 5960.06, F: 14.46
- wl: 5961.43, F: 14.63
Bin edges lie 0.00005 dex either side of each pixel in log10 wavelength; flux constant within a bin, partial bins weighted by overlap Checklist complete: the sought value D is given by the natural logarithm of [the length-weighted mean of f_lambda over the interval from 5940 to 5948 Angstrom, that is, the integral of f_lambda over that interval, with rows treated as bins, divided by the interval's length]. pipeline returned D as 2.68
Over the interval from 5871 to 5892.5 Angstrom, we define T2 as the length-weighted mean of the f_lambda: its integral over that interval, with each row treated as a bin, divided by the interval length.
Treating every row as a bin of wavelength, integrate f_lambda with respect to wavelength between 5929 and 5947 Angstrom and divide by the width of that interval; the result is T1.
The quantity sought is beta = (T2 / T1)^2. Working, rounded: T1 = 14.46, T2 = 14.2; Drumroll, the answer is 0.96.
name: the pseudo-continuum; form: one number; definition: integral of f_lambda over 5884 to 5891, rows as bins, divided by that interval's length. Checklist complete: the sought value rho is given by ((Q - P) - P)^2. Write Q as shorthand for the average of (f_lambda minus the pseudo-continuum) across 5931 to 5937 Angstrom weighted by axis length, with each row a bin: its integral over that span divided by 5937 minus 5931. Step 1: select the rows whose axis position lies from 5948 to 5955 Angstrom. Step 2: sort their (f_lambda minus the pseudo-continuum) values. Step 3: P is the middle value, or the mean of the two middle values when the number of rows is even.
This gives 0.4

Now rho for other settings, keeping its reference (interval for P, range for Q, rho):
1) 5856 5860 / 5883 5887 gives 0.6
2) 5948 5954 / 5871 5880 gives 0.2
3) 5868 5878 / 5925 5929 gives 1.6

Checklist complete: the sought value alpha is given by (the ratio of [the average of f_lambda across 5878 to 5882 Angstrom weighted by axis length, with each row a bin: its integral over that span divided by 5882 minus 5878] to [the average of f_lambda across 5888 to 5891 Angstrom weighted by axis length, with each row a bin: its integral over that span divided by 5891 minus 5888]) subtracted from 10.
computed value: 8.86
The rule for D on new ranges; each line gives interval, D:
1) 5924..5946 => 2.67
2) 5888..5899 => 2.58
